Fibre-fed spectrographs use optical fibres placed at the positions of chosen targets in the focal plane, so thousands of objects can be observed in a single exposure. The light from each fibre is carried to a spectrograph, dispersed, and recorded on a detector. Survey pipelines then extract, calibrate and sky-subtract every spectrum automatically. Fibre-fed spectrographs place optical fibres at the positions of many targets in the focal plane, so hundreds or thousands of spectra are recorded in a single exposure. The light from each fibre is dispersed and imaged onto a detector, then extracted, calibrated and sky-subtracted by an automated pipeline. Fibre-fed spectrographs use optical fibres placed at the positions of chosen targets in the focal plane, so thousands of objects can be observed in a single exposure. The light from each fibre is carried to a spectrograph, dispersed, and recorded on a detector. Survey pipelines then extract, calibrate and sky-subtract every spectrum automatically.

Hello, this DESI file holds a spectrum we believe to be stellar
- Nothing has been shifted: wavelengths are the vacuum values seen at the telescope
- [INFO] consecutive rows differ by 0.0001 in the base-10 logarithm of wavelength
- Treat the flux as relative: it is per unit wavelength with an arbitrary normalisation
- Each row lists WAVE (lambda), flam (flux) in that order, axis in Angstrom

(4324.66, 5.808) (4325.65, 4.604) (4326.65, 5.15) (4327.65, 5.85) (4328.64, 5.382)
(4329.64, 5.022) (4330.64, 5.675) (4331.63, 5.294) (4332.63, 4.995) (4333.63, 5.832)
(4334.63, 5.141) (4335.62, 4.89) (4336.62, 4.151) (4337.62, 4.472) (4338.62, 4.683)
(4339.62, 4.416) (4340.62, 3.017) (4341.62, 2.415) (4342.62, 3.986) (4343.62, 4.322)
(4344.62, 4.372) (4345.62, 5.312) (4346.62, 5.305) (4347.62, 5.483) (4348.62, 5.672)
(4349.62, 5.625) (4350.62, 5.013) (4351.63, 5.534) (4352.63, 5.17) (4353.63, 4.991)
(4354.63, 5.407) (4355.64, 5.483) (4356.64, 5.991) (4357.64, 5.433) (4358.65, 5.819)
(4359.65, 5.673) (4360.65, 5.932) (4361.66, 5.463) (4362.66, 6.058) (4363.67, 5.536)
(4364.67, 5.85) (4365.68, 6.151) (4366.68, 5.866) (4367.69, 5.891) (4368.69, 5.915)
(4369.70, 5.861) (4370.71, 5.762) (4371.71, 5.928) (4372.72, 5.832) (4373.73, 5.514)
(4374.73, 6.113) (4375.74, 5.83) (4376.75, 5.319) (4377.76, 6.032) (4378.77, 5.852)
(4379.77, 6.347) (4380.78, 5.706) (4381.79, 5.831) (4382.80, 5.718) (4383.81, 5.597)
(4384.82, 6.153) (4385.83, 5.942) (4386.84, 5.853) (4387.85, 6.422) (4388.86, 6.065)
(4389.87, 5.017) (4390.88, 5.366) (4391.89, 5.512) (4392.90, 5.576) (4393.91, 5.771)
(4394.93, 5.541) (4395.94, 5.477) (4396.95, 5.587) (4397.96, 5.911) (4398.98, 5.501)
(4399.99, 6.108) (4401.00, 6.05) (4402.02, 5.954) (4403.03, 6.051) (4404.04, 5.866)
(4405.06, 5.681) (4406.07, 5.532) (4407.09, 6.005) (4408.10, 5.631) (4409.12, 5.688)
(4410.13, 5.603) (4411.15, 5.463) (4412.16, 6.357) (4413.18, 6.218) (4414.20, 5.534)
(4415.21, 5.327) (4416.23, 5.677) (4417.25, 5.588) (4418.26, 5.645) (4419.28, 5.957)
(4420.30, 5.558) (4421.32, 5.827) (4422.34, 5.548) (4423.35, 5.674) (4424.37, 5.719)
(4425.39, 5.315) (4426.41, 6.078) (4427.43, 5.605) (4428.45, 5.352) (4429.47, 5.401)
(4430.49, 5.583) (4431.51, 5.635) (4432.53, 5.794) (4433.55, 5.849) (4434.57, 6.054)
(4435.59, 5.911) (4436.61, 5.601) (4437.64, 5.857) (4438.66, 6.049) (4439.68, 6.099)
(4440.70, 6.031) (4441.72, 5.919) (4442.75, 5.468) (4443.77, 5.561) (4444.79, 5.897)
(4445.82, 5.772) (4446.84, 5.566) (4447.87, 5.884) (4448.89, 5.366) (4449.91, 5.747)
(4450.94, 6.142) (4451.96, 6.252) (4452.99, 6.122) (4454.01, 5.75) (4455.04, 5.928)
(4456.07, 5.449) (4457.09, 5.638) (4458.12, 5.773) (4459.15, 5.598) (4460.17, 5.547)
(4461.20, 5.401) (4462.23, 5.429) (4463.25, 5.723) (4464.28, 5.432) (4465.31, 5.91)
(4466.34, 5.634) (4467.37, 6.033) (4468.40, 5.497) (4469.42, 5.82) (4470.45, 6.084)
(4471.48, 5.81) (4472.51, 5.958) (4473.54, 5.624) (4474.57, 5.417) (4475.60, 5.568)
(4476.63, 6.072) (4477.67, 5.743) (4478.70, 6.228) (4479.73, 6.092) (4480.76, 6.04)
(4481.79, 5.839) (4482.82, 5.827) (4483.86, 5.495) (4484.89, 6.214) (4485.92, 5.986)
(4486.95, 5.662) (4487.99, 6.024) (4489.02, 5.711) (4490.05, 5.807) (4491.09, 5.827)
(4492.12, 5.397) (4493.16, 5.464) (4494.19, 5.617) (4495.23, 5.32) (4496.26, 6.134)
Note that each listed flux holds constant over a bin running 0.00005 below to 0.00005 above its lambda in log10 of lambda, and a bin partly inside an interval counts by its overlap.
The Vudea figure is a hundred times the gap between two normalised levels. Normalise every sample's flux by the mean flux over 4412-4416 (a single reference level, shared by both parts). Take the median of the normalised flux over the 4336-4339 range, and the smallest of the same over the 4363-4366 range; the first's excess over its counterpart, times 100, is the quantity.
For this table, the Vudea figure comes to -18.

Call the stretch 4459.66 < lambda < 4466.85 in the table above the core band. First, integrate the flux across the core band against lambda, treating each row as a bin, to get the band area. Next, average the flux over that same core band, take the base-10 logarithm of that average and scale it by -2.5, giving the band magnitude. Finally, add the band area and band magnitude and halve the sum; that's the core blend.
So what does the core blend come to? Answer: 19.1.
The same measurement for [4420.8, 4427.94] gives 19.3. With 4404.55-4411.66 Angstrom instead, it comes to 19.2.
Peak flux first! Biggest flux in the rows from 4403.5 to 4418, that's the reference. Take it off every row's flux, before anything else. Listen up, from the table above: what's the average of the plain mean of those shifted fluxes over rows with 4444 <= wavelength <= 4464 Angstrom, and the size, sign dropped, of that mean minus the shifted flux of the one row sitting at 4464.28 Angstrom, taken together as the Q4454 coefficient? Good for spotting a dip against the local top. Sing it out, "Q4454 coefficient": -0.16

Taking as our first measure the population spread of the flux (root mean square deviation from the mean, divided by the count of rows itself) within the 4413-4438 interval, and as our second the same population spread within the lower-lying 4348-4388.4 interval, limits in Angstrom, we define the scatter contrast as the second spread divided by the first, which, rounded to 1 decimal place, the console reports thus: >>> 1.4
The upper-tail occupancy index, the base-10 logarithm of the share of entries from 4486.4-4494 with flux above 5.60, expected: -0.15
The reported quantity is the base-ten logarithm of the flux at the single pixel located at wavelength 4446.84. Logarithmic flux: 0.746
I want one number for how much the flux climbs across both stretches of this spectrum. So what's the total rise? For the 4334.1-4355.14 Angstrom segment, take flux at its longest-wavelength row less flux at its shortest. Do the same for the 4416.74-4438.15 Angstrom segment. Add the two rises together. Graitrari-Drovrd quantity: 0.5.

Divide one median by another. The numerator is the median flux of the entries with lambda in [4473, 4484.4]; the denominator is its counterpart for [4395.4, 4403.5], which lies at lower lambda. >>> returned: 0.98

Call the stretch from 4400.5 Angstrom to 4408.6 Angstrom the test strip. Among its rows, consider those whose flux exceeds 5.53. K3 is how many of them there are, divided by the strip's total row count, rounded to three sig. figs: 1.00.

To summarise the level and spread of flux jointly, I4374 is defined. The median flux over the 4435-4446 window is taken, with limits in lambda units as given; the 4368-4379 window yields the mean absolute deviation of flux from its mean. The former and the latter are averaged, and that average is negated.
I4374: -3.03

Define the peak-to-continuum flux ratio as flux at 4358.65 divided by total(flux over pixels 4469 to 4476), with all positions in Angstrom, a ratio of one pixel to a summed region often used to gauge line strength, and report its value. 0.144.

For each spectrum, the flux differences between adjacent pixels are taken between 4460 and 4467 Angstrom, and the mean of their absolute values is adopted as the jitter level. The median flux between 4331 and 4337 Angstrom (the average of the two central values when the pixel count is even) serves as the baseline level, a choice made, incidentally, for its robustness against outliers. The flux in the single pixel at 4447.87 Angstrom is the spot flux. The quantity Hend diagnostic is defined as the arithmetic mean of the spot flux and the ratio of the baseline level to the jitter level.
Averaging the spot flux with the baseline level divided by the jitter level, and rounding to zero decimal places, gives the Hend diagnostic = 13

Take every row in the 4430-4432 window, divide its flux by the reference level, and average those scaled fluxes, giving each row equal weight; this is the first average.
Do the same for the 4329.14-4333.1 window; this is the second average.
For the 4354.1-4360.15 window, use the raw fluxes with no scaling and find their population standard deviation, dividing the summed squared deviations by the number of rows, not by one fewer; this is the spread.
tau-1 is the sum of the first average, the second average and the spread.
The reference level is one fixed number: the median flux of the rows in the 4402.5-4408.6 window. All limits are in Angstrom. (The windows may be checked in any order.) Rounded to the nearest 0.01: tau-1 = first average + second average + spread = 2.10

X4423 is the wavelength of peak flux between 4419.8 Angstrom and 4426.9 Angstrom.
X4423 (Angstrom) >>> 4426.41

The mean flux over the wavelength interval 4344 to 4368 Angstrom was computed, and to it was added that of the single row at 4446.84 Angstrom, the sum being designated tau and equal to 11.1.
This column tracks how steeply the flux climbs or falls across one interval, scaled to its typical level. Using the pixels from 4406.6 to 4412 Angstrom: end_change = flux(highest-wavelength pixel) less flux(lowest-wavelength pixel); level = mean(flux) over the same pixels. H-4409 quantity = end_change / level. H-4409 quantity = -0.095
